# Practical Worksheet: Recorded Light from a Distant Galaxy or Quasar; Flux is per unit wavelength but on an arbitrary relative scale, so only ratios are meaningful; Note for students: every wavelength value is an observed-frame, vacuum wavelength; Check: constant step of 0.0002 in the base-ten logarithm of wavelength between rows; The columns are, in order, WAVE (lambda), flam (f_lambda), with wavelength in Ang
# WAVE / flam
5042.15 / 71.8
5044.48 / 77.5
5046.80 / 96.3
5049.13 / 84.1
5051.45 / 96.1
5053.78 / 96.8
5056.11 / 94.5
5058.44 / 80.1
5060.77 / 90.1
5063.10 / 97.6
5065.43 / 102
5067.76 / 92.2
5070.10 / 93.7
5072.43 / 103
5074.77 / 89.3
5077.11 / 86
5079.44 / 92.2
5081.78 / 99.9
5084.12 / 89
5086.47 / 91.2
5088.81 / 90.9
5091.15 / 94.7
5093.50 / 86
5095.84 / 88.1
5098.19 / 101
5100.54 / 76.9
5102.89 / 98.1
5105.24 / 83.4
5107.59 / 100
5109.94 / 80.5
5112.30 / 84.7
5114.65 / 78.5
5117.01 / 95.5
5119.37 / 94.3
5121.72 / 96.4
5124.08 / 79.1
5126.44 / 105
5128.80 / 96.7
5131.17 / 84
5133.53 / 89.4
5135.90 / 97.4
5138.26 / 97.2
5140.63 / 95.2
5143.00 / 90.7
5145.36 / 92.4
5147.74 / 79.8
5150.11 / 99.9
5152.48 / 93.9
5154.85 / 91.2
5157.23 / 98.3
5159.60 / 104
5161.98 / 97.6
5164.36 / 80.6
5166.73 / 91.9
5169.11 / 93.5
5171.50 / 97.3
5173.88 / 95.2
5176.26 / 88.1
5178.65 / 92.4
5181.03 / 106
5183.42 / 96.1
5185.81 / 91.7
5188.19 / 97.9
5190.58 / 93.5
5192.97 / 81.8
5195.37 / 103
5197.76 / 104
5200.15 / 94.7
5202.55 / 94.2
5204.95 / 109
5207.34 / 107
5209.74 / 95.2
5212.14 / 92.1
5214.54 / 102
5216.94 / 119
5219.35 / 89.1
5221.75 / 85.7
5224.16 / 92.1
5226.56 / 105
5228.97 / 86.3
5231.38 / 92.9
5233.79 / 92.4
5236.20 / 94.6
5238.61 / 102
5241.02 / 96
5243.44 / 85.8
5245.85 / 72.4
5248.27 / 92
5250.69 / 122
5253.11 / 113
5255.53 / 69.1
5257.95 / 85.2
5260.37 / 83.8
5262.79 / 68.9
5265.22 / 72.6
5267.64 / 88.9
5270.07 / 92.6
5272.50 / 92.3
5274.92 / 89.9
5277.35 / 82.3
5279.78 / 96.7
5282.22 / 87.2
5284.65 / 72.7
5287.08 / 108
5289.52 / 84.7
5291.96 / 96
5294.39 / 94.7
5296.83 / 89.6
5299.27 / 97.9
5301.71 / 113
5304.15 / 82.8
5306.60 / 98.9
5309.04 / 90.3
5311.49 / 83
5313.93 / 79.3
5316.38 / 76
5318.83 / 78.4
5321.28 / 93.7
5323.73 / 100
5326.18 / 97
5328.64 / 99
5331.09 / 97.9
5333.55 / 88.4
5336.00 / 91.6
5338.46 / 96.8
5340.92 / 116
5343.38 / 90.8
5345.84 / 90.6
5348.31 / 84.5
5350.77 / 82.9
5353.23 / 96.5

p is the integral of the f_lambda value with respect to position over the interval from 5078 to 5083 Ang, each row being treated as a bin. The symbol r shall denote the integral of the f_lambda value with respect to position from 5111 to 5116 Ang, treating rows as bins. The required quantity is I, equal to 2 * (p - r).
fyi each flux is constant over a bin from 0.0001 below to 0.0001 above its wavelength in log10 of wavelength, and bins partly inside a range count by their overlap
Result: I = 136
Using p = 478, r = 410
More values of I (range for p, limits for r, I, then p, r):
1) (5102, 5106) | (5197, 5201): -67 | 364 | 397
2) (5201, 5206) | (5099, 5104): 124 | 504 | 442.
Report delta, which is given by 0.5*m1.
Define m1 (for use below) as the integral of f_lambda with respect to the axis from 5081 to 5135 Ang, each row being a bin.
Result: 2444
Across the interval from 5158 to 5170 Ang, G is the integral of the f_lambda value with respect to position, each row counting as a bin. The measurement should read 1125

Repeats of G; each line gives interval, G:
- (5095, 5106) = 987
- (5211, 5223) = 1171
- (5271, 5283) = 1078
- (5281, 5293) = 1075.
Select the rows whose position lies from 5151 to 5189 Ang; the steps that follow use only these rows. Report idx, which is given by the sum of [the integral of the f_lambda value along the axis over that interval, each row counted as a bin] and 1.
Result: 3602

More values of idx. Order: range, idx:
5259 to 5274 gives 1252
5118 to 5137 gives 1764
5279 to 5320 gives 3686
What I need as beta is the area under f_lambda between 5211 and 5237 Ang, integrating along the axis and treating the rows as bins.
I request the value 2485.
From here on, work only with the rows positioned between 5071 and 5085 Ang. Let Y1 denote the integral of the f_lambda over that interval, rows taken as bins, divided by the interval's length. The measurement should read 93.4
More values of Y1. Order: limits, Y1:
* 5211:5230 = 96.5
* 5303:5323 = 85.7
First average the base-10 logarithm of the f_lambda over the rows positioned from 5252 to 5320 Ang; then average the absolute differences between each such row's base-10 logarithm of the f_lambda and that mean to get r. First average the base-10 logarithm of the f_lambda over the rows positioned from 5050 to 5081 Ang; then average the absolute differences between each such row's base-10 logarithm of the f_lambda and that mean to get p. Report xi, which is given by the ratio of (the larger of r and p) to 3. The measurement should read 0.0150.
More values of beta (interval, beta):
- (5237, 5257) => 1878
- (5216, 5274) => 5293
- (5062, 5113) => 4686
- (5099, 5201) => 9463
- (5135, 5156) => 1954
